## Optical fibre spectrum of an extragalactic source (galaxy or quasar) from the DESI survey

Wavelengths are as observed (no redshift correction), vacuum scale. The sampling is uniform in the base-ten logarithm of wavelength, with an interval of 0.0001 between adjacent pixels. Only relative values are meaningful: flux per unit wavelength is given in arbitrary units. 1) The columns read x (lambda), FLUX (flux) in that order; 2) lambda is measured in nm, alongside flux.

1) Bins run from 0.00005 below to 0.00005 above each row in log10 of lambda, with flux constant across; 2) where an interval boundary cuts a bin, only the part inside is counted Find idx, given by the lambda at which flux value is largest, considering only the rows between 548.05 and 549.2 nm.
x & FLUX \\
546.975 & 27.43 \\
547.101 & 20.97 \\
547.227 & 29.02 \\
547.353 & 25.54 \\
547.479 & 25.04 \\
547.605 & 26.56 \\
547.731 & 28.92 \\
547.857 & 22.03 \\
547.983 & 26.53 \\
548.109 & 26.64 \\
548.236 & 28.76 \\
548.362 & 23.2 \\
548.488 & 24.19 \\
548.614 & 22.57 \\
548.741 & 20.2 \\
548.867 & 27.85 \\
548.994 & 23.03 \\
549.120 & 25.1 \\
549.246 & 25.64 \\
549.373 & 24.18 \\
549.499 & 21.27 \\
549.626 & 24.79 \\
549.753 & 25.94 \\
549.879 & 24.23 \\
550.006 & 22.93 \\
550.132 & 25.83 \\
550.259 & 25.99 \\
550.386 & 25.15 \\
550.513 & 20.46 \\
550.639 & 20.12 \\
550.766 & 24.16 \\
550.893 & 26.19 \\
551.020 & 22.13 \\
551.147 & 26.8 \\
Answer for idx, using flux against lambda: 548.236 nm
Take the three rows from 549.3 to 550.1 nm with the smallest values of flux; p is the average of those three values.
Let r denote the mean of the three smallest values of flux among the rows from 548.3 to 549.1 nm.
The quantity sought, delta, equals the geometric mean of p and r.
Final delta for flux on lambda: 22.4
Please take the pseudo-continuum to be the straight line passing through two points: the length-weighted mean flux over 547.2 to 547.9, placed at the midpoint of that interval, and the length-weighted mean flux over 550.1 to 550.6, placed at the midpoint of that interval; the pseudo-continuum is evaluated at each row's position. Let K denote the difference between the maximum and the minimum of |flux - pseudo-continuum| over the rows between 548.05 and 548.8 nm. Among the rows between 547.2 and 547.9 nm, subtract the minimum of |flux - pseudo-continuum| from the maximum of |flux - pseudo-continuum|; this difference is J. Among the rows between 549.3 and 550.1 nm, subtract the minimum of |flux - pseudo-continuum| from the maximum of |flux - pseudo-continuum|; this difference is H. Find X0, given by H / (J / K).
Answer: 3.9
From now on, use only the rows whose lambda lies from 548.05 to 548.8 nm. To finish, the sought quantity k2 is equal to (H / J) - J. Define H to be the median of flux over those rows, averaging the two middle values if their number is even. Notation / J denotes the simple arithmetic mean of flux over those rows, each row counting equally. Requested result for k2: -23.3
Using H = 23.7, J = 24.3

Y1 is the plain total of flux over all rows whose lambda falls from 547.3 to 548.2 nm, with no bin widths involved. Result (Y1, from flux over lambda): 181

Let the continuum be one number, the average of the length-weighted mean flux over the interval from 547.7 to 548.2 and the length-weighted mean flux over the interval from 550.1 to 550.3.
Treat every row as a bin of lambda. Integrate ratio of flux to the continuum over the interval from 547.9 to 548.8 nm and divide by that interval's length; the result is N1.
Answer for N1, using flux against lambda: 0.95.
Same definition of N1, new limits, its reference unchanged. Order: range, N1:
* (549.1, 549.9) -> 0.94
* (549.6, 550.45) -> 0.96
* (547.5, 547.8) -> 1.05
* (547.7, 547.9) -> 0.98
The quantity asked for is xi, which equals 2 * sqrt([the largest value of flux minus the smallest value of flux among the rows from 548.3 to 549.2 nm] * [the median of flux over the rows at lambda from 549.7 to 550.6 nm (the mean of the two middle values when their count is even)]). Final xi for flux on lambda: 27.7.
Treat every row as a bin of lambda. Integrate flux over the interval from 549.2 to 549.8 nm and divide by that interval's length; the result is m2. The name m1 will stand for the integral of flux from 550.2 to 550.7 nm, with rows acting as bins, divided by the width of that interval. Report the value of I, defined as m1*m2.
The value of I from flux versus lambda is 556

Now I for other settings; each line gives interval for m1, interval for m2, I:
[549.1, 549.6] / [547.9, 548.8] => 589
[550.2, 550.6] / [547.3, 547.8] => 626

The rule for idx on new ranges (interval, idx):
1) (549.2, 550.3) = 550.259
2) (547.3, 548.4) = 547.731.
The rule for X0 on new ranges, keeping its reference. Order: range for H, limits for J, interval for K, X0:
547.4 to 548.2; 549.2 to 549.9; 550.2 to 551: 3.5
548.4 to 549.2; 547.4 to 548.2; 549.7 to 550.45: 2.4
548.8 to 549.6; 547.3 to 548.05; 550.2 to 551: 3.1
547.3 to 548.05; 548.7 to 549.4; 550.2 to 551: 2.3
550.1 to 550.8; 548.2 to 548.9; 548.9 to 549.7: 2.9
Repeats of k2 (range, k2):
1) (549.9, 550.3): -23.9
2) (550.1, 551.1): -22.7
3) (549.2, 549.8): -23.3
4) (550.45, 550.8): -20.6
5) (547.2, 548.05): -25.2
